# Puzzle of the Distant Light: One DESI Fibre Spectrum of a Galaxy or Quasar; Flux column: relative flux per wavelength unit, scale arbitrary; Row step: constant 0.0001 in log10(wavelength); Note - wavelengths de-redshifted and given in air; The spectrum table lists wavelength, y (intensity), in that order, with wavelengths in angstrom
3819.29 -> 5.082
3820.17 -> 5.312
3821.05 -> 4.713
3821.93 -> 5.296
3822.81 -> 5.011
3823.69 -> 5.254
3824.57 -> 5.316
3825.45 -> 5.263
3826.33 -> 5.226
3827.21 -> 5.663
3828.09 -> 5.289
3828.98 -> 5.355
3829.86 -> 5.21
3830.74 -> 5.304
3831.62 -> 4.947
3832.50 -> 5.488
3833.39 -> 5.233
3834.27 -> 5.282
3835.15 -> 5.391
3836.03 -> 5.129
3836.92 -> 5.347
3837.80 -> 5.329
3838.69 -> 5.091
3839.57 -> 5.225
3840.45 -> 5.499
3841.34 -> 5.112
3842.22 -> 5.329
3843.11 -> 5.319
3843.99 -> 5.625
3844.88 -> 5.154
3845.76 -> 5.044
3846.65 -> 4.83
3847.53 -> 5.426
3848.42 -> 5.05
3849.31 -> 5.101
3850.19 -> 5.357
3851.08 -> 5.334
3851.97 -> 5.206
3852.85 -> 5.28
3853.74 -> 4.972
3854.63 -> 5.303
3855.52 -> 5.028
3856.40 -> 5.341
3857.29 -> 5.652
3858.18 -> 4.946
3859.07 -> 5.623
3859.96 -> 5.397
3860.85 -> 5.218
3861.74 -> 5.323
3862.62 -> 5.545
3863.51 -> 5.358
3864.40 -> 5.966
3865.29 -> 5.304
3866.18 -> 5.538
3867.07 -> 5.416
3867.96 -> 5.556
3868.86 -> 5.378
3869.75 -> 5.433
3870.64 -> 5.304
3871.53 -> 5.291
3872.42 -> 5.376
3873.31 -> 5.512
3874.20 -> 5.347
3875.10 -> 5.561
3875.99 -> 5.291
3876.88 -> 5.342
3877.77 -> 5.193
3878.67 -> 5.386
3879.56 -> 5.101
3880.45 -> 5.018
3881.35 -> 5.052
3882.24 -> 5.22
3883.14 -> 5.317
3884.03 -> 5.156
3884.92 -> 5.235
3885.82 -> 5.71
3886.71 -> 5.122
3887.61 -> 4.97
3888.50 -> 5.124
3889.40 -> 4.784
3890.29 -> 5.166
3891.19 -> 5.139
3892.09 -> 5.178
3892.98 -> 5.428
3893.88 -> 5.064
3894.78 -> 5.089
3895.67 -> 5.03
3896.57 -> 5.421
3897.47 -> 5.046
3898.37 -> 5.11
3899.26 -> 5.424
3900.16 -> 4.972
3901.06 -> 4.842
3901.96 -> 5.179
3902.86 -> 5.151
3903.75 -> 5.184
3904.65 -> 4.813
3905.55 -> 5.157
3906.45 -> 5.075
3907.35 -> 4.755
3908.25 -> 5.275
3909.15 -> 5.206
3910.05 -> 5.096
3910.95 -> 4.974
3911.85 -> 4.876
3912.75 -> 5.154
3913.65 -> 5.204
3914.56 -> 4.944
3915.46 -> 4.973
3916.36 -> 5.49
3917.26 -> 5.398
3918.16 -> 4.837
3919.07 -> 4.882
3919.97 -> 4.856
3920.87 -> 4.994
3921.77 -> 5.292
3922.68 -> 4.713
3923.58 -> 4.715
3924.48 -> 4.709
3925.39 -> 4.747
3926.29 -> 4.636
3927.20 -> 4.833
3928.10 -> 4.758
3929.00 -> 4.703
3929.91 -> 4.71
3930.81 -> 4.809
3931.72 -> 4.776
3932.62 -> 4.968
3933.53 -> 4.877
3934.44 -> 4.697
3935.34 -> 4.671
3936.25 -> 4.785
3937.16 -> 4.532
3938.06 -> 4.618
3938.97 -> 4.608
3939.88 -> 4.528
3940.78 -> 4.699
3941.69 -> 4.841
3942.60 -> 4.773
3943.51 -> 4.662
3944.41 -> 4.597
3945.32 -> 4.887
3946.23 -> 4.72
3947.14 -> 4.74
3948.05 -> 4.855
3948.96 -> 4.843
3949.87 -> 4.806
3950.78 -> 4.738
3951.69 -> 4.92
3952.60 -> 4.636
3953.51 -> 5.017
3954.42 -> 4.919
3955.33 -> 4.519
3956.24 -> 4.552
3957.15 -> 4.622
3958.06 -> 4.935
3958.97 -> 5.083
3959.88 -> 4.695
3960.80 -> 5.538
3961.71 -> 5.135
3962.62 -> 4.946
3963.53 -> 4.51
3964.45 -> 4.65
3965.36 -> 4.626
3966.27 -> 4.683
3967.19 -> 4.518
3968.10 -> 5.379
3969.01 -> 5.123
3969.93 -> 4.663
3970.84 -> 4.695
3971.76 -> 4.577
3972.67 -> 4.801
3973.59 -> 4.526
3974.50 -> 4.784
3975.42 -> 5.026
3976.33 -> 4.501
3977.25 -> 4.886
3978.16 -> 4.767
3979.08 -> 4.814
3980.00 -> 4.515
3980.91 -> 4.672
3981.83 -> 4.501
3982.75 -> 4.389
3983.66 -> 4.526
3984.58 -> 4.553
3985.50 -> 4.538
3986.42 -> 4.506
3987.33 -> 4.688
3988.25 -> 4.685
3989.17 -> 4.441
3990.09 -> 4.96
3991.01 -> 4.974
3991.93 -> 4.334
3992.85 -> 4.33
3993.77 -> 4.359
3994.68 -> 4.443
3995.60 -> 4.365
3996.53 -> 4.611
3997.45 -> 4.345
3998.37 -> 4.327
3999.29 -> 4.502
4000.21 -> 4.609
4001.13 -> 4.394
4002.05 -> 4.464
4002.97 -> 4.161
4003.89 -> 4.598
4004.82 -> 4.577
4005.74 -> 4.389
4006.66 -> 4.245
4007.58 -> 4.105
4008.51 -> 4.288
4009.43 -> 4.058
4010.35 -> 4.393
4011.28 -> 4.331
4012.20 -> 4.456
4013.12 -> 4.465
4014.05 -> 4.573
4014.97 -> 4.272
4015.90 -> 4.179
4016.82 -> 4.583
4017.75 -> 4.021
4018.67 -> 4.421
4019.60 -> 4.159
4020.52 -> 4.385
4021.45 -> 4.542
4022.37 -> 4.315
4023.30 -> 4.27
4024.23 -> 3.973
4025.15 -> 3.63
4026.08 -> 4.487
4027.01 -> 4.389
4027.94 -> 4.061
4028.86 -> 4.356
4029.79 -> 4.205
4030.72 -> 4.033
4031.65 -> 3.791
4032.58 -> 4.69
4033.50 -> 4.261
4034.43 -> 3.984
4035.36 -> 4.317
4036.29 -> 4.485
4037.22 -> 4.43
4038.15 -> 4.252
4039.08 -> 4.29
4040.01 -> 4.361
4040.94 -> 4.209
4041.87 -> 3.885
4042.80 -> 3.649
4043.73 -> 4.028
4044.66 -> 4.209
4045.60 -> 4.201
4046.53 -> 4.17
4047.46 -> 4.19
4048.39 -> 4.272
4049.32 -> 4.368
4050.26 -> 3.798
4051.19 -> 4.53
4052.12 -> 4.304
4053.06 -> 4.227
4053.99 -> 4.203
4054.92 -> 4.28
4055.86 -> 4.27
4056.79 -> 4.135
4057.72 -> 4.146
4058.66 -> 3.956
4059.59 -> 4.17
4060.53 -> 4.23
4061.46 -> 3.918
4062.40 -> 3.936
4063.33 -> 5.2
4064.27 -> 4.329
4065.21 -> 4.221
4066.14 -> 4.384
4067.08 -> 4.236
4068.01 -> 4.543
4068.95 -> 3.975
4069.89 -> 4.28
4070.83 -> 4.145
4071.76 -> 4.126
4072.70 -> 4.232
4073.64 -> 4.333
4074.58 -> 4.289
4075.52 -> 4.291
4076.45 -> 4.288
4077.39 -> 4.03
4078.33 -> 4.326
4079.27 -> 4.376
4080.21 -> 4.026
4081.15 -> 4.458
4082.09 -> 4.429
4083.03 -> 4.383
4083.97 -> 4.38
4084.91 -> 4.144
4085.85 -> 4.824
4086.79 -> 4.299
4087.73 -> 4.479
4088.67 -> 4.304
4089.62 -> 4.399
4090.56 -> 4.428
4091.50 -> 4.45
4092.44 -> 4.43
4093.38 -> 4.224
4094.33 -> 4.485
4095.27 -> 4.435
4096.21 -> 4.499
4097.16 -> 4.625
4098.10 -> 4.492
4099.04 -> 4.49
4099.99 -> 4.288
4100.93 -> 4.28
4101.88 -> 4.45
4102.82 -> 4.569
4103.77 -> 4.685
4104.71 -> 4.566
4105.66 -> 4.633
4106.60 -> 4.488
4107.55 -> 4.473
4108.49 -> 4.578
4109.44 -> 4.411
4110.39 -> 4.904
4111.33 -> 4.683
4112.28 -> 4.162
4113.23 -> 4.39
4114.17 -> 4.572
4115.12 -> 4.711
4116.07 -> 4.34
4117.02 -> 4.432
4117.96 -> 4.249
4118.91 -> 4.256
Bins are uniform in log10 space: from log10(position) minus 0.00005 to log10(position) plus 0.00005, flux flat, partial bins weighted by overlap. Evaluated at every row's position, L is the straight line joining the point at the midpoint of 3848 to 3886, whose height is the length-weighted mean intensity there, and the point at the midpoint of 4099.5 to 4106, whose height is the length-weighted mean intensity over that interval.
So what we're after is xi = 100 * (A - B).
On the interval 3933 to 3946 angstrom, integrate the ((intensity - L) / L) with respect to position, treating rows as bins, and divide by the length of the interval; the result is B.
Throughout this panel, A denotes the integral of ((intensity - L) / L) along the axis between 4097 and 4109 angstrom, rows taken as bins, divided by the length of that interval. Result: 8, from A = 0.00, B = -0.072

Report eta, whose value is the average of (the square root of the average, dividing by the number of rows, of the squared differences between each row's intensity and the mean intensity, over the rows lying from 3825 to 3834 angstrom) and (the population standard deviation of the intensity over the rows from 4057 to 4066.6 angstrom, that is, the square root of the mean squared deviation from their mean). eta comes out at 0.26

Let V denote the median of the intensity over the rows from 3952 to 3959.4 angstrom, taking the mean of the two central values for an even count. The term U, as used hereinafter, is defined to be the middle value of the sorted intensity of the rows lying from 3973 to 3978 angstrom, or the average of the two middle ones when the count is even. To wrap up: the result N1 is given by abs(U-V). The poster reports 0.01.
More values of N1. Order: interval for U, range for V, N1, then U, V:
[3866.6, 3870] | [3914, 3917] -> 0.45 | 5.4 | 5.0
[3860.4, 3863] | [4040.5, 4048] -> 1.14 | 5.3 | 4.2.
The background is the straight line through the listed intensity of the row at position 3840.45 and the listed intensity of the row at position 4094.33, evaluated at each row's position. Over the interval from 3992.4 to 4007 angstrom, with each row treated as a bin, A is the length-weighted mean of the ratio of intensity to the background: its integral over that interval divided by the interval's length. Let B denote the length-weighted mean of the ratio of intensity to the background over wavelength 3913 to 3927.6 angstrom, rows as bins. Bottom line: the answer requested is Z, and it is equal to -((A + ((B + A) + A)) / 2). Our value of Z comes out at -1.84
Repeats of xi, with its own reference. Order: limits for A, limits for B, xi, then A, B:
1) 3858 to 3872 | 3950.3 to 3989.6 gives 6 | 0.02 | -0.044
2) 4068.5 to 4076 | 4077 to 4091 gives -4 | -0.08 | -0.044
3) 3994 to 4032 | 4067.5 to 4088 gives -4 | -0.10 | -0.060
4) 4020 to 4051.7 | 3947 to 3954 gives -7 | -0.11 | -0.041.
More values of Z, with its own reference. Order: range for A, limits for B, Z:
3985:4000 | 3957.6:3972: -1.87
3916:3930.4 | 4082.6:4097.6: -1.91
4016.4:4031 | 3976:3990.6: -1.80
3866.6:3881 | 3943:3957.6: -1.96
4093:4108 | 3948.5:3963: -1.99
